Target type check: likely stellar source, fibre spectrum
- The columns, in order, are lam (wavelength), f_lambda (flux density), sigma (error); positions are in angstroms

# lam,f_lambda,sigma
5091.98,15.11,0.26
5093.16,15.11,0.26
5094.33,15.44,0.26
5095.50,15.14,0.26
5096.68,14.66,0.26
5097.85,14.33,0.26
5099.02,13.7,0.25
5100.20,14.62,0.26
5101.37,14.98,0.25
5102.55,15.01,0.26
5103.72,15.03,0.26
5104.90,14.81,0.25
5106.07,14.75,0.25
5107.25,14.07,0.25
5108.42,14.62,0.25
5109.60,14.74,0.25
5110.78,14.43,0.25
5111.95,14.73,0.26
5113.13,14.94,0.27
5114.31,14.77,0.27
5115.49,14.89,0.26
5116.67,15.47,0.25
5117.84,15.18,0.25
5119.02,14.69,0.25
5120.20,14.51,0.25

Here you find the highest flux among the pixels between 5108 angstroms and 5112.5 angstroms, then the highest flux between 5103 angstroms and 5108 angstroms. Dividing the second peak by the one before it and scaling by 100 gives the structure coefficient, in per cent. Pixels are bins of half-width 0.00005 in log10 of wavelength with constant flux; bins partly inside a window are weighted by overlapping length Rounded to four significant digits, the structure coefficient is 102.0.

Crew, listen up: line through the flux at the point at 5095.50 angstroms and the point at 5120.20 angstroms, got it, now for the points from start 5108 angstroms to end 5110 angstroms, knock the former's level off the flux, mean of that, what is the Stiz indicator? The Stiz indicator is -0.12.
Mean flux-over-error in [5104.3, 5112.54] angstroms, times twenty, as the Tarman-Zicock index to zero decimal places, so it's 1161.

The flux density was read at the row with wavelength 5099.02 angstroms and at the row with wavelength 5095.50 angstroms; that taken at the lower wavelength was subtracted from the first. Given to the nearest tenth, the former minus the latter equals -1.4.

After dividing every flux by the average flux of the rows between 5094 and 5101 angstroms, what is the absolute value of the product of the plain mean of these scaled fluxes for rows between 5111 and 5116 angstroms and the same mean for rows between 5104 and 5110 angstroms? 1.01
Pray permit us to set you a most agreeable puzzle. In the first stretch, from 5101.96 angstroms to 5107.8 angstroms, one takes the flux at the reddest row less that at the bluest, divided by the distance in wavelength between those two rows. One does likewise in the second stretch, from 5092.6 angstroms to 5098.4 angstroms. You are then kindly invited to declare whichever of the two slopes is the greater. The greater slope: -0.17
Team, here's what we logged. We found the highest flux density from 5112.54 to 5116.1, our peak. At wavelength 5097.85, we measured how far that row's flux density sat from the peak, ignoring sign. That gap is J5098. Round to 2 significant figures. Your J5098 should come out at 0.61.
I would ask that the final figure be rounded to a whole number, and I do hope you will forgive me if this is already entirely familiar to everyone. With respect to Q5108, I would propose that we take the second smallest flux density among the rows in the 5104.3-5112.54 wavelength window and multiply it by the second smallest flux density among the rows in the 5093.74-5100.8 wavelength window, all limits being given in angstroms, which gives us 207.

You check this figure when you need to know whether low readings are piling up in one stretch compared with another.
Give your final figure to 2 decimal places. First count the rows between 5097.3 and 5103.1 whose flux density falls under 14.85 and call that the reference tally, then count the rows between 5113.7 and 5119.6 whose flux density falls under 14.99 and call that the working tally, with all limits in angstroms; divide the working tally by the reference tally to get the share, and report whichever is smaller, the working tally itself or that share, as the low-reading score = 1.00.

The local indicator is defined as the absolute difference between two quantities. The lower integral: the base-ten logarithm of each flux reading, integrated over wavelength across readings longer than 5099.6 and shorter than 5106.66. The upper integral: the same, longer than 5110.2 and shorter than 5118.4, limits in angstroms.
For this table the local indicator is 1.4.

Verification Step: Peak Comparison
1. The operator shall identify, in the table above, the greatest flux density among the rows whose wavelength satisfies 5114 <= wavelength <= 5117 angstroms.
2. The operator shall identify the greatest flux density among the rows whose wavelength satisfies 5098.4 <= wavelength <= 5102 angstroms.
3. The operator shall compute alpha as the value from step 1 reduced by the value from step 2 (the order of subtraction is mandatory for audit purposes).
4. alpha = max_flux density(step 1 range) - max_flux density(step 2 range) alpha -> 0.5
